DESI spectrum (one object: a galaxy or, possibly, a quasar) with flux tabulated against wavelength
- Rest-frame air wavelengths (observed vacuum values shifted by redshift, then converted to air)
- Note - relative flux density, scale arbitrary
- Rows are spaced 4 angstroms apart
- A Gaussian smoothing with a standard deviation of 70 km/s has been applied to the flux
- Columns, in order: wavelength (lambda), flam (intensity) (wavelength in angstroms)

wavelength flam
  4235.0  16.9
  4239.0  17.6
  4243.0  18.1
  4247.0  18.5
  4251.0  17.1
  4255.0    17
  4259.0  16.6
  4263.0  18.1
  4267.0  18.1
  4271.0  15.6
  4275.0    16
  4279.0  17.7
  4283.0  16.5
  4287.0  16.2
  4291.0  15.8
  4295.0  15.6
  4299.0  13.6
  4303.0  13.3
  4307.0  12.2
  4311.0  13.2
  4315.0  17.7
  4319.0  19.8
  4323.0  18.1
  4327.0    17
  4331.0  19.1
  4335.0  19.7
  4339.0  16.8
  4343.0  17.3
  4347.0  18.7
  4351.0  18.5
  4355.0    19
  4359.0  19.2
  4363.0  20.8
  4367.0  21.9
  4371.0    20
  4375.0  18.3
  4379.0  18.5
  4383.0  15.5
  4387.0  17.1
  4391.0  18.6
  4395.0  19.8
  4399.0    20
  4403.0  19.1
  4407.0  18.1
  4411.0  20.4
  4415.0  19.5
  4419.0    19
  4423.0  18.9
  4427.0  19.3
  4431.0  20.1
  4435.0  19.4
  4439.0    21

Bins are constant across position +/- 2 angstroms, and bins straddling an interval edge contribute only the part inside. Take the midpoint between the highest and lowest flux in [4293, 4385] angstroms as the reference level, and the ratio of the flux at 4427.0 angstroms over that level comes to 1.13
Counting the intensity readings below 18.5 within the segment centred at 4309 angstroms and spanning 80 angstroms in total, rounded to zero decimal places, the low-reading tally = 16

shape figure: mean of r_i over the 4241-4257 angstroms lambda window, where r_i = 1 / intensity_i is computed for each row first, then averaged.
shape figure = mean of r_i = 0.0567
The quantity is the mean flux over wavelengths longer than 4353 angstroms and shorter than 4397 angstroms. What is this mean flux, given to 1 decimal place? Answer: 19.0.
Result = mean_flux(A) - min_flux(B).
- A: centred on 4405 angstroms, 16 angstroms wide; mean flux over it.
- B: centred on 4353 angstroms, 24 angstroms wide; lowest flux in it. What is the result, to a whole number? 2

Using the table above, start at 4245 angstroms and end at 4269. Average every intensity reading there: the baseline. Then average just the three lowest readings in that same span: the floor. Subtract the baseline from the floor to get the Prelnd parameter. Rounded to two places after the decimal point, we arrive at -0.67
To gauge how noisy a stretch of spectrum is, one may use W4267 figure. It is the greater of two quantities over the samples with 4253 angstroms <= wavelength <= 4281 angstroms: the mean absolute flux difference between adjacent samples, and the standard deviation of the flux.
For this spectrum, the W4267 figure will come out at 1.08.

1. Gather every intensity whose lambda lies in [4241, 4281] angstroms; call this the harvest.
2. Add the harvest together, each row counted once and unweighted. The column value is 173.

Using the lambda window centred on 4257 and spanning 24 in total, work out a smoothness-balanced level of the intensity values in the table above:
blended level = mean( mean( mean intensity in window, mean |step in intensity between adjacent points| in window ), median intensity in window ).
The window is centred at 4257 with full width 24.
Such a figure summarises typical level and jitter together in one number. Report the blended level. 13.4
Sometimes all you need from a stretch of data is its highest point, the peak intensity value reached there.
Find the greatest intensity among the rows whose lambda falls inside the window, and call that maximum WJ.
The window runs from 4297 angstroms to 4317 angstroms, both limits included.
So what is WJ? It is 17.7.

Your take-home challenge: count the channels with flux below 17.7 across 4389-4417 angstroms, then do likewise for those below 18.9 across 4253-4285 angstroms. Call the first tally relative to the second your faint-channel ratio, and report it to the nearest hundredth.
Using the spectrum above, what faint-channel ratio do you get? 0.00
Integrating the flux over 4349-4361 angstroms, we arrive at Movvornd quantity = 227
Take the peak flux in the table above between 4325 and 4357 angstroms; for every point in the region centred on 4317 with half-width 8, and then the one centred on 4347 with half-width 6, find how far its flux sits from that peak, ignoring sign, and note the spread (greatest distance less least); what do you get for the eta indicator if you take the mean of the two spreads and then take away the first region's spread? -2.5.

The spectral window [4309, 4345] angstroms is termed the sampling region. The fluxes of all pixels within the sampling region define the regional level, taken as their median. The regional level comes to 17.7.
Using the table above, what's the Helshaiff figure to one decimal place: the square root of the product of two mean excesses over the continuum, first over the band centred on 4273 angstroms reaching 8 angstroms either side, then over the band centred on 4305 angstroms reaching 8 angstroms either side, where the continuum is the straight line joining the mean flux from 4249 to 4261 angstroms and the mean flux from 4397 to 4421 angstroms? 1.2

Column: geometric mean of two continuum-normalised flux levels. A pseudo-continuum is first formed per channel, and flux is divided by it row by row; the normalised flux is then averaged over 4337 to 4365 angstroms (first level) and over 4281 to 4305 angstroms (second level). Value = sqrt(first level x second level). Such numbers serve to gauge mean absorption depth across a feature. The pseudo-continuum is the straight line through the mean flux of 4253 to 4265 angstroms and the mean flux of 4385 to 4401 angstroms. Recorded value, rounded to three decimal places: 0.933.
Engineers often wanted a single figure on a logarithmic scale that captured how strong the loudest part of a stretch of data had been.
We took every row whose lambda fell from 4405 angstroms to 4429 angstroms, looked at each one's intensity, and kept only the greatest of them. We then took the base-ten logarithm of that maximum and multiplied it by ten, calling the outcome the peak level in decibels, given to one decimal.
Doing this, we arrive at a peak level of 13.1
